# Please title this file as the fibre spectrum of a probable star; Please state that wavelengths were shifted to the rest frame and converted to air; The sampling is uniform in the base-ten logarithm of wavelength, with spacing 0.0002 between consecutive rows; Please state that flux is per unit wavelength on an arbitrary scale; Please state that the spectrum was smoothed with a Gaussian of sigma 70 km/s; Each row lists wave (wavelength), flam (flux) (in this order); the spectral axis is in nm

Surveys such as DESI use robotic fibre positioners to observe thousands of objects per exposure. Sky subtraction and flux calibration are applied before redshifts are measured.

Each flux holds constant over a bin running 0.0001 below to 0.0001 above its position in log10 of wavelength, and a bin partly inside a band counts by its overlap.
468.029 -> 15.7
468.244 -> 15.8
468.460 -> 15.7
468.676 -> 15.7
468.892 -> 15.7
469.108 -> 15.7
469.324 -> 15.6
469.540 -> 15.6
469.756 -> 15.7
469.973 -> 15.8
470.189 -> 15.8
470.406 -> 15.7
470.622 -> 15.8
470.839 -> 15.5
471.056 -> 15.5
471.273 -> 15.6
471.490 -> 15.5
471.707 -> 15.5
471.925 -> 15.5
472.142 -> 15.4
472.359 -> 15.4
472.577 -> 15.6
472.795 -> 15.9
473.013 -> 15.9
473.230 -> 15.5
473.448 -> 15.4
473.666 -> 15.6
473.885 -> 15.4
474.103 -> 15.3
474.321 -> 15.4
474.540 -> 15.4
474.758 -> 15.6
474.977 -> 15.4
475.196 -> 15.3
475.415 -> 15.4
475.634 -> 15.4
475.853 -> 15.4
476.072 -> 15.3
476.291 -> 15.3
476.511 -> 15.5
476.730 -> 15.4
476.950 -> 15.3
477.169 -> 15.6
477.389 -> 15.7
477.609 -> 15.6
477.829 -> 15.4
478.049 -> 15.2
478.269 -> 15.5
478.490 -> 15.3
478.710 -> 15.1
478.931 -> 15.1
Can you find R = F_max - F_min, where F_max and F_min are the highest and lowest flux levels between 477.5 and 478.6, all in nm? 0.40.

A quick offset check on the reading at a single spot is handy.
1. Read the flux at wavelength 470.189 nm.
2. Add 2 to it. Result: 17.8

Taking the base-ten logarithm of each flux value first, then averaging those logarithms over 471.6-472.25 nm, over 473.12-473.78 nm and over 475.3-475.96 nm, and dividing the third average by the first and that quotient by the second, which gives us 0.839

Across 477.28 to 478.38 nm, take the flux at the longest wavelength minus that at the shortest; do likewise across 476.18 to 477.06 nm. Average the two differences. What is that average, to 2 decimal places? -0.10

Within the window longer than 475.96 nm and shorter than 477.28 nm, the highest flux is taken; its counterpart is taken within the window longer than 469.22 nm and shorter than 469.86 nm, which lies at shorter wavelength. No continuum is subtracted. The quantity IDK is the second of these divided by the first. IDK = 1.006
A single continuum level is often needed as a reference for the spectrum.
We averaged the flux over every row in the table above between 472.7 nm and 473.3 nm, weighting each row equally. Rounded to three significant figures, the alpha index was 15.8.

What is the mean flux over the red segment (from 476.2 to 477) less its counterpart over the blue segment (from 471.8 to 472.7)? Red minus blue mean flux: -0.10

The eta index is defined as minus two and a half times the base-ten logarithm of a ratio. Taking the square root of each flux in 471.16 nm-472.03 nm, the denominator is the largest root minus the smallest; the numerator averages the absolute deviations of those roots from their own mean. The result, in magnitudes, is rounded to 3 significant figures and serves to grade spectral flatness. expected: 1.06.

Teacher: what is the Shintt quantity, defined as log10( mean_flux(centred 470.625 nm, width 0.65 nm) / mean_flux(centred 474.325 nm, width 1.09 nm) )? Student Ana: 0.0069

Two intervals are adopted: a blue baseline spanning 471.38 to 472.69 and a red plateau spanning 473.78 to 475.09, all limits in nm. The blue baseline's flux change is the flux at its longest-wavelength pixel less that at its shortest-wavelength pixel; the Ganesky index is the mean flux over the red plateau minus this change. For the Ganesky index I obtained 15.3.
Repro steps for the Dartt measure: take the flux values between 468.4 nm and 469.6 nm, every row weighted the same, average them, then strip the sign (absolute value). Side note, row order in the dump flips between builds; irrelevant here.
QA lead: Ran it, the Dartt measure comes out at 15.7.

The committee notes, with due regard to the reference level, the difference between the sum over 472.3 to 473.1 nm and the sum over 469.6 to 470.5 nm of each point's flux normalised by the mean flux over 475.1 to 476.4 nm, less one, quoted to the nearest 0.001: -0.013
